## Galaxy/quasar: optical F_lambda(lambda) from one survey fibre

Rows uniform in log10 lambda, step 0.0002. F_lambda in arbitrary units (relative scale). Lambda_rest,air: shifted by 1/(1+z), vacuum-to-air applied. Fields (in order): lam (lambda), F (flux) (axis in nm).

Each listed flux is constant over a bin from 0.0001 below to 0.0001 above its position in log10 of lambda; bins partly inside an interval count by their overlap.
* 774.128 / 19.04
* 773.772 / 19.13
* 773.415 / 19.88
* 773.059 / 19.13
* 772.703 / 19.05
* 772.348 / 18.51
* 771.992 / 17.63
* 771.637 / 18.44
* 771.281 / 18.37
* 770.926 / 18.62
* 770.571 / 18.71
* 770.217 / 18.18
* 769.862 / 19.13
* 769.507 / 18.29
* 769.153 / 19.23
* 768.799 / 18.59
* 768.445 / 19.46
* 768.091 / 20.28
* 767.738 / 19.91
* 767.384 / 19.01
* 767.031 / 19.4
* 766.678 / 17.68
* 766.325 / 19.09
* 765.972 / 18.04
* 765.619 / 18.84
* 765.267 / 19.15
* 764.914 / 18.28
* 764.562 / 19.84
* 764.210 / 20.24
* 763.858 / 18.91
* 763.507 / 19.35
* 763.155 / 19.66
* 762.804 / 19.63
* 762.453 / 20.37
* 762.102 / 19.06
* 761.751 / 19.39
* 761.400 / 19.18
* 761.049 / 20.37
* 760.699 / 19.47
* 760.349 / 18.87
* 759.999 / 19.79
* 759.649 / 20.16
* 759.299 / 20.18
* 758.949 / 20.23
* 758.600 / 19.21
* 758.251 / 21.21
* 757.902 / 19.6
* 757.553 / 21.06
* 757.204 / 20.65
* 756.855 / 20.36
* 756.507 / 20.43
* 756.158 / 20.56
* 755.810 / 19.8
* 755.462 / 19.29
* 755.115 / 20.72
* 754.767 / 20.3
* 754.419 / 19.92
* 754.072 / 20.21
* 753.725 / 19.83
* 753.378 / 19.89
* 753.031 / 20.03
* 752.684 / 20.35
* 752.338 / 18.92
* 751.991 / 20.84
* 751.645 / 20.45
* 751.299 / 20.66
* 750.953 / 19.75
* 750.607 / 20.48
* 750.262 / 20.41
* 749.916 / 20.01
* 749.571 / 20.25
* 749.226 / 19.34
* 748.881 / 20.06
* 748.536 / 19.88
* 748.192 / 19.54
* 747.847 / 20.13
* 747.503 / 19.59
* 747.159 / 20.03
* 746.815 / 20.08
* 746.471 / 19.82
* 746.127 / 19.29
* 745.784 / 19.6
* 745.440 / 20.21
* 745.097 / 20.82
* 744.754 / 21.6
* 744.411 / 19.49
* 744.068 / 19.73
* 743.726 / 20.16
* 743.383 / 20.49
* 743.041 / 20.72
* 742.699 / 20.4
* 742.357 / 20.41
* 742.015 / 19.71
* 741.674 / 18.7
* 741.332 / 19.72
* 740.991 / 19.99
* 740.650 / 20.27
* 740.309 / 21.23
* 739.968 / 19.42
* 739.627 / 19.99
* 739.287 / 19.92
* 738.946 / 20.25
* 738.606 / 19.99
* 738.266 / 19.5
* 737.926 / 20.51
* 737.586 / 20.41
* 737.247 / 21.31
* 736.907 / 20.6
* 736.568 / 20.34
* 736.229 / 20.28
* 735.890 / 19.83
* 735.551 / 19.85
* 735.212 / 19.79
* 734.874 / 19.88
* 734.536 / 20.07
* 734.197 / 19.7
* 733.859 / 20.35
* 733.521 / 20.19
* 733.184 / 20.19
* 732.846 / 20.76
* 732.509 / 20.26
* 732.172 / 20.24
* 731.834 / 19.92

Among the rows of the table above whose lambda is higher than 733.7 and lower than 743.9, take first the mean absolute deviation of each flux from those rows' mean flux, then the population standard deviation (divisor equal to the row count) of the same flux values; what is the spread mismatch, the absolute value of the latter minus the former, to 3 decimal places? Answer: 0.119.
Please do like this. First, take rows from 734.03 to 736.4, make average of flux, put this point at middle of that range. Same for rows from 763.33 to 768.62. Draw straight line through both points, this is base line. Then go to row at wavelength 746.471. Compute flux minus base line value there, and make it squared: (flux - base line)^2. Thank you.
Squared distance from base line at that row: 0.03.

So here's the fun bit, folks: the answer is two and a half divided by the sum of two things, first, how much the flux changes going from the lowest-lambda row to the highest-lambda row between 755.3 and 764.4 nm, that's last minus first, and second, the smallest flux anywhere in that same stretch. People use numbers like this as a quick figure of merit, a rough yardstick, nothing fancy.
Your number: 0.126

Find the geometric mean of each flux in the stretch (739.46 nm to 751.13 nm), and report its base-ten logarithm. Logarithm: 1.30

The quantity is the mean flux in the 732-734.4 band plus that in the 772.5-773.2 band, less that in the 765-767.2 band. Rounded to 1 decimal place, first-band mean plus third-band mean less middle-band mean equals 20.6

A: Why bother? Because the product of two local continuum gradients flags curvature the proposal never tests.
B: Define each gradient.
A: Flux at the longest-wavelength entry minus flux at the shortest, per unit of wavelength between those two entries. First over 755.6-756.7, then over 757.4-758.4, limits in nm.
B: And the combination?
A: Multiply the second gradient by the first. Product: 0.19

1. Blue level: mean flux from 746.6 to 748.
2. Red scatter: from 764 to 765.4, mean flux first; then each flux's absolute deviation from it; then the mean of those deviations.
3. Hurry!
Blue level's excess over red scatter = 19.3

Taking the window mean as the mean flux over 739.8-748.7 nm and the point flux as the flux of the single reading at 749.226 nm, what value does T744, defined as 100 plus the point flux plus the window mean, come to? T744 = 139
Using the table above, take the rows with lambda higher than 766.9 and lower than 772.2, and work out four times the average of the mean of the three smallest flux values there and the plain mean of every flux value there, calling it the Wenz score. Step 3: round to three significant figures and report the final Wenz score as 73.8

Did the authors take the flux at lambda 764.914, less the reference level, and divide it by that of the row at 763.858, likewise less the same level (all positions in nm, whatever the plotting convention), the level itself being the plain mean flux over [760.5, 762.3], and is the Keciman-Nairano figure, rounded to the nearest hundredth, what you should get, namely 2.08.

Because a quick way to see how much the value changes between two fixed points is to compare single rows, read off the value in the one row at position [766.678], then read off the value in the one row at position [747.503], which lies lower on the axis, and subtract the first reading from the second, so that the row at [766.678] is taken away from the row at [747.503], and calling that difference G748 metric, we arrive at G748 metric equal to 1.91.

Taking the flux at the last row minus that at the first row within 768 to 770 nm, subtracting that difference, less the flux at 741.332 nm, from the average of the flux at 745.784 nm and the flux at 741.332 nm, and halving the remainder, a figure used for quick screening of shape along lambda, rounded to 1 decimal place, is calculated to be 20.3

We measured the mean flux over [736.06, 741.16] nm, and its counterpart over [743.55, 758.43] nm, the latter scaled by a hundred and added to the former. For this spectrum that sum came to 2033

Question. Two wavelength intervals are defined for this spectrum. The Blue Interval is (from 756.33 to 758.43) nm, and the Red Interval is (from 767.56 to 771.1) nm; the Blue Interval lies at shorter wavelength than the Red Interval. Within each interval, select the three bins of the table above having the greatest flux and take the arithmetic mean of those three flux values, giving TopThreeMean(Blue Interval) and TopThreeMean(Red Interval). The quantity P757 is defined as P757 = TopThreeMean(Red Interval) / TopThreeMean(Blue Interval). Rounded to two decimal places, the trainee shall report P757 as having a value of 0.95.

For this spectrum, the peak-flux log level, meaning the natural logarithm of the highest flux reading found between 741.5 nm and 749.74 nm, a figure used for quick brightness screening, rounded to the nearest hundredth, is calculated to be 3.07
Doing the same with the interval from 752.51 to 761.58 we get 3.05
